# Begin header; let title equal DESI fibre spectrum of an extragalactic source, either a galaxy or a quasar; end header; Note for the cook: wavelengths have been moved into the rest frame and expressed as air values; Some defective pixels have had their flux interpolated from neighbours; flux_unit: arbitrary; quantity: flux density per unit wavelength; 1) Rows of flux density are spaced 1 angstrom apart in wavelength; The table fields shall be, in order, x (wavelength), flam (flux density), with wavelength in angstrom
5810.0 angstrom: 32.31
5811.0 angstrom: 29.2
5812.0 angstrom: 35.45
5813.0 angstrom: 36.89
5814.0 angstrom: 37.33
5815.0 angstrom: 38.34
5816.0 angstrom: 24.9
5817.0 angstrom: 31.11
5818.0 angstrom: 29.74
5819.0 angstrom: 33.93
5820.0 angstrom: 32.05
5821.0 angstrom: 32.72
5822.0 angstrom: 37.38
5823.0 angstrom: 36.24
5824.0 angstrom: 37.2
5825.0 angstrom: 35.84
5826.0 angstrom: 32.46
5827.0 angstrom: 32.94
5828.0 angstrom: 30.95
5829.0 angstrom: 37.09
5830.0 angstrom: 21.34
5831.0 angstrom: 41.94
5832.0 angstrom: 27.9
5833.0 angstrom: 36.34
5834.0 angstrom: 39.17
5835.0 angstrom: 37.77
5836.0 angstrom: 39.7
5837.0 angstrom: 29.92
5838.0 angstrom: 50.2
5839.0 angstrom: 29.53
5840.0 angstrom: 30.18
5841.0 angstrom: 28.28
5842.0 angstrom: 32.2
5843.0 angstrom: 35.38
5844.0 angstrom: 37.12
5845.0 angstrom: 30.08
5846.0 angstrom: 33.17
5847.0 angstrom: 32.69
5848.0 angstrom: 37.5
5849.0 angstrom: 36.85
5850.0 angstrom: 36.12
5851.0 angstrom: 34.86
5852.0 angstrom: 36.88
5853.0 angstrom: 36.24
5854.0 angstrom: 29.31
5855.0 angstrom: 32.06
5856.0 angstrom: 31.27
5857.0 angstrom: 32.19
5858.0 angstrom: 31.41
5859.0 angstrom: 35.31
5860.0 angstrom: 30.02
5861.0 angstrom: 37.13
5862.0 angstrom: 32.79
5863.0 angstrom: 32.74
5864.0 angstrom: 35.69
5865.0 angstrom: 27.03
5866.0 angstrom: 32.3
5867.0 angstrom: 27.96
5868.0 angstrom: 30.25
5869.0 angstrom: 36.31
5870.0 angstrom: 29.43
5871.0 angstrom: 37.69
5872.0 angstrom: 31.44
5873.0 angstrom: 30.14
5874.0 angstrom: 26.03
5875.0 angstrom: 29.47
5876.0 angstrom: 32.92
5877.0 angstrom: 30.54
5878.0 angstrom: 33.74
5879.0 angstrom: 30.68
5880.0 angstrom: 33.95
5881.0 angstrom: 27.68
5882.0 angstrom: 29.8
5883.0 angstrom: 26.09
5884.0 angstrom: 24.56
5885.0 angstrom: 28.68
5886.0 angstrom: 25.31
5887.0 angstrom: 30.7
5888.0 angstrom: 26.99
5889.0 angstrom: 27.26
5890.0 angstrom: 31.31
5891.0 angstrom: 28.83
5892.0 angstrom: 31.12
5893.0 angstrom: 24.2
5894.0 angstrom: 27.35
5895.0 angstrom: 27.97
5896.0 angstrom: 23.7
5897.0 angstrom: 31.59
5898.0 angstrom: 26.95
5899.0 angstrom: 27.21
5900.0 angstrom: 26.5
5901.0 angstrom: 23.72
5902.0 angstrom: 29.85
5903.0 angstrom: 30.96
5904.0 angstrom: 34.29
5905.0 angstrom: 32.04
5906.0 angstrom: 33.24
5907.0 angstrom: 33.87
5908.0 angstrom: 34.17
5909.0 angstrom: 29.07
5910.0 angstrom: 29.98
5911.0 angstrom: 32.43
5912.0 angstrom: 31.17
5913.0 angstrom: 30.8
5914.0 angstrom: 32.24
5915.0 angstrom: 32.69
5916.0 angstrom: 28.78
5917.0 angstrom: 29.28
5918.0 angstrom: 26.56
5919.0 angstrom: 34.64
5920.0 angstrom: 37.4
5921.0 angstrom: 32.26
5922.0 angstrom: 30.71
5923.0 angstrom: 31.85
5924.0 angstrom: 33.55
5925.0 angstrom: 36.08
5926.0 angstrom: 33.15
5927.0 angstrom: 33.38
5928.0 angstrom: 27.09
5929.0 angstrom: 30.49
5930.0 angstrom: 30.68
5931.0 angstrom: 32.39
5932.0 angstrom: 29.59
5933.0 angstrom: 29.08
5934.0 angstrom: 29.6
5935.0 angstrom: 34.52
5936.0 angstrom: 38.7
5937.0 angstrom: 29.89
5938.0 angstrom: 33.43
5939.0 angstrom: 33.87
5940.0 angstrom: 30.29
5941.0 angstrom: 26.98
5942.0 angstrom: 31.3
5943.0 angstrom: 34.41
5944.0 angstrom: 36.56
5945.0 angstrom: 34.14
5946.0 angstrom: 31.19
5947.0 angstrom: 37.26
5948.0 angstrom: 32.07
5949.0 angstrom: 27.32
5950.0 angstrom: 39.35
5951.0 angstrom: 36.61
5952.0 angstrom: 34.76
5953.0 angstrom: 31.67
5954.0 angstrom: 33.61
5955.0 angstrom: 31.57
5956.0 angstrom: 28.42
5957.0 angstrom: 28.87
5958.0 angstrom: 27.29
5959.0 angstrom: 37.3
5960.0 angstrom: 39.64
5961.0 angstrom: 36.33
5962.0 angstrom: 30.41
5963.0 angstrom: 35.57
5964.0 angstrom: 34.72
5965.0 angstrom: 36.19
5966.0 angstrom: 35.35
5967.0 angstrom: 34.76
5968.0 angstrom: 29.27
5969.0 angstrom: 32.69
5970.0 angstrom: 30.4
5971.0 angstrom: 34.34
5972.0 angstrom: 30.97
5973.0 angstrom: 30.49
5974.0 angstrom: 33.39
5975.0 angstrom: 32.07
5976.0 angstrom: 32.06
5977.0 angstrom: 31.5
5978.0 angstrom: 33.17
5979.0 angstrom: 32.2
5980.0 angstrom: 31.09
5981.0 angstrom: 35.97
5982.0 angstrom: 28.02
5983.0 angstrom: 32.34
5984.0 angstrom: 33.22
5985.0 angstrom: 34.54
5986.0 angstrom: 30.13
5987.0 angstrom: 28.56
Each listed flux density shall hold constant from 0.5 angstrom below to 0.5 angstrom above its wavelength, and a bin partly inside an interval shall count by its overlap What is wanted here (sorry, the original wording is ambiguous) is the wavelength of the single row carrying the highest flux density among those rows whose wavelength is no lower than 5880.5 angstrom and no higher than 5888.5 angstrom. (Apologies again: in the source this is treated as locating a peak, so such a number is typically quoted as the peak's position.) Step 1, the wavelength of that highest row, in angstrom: 5887.0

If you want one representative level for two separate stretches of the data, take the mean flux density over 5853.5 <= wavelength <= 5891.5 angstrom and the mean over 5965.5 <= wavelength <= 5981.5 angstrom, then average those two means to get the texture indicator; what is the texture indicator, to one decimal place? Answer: 31.6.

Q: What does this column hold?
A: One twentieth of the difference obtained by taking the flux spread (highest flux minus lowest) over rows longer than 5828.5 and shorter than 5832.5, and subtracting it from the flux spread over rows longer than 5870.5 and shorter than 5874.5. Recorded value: -0.45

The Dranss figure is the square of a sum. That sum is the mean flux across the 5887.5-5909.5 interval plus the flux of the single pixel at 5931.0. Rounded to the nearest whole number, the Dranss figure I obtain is 3792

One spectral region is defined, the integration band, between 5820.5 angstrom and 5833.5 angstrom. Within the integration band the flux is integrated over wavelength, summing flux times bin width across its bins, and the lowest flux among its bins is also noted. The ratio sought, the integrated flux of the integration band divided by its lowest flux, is 21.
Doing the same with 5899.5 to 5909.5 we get 13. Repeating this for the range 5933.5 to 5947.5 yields 17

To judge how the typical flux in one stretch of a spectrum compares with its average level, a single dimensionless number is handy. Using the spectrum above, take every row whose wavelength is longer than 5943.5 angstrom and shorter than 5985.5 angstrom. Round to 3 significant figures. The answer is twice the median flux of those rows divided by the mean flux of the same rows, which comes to 1.99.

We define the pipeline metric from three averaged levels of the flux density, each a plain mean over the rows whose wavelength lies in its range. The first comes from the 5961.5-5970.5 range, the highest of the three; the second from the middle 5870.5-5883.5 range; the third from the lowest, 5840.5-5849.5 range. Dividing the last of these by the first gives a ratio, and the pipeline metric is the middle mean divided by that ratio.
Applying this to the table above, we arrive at 30.4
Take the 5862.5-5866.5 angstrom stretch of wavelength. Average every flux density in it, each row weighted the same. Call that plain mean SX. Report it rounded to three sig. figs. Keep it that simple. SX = 31.9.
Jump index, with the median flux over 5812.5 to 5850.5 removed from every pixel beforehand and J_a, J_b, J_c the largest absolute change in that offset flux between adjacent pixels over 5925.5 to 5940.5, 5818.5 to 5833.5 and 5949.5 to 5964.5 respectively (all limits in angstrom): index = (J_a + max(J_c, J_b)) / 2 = 15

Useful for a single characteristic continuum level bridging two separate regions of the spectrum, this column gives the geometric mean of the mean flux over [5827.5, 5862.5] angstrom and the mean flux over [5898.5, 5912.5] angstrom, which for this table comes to 32.3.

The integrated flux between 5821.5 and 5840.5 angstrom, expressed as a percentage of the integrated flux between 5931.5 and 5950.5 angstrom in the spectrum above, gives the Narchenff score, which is 107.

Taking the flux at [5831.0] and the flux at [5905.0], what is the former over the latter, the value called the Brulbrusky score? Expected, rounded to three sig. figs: 1.31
